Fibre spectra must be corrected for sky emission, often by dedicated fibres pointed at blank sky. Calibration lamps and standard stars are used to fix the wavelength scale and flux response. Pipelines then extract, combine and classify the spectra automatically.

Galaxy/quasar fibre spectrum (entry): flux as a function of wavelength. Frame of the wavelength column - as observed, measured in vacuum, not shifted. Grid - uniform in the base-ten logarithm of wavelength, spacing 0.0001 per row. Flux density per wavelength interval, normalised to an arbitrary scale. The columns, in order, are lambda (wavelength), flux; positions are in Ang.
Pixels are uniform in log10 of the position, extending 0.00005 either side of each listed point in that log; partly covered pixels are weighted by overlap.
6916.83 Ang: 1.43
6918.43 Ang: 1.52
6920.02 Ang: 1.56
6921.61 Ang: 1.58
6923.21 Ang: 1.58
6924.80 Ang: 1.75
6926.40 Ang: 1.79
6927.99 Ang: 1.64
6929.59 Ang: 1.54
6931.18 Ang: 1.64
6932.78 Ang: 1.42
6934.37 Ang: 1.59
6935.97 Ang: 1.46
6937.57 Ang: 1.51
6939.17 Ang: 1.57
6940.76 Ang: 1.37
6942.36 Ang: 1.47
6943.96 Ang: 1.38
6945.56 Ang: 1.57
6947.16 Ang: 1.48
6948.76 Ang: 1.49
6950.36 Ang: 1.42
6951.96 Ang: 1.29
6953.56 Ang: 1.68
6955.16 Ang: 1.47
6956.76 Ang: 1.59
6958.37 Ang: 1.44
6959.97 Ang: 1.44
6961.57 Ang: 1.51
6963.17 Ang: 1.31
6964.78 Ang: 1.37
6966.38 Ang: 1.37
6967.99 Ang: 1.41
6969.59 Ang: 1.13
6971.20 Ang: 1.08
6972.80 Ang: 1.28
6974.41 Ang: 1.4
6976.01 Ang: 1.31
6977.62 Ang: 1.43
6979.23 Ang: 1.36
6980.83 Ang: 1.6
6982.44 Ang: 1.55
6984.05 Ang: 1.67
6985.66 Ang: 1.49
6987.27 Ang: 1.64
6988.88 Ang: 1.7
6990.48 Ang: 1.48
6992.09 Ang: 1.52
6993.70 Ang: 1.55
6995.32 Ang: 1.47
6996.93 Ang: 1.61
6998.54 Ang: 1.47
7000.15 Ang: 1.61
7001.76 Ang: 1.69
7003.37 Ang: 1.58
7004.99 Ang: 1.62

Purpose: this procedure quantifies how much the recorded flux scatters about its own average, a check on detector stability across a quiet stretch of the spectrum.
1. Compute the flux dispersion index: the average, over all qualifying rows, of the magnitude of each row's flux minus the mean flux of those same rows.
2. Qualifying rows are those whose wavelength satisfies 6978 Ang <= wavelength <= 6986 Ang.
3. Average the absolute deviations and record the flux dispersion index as 0.087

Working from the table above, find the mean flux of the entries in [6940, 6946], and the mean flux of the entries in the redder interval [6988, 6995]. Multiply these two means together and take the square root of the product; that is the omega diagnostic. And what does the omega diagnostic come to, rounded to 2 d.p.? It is 1.50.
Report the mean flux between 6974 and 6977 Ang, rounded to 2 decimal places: 1.35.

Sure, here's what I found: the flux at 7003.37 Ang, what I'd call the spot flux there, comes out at 1.58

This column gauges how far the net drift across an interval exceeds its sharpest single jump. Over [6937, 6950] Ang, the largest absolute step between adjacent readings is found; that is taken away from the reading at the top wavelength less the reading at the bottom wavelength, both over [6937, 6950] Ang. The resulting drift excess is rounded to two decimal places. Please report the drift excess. -0.22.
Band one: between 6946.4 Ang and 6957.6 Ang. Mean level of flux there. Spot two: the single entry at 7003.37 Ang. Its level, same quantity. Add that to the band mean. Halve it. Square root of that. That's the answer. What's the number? 1.24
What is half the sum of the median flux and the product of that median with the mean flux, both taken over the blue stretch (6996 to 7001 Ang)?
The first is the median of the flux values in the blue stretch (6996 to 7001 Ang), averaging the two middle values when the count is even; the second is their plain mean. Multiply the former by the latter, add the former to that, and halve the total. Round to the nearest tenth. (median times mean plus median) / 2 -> 2.1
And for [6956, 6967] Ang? 1.8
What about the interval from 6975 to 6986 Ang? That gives 1.9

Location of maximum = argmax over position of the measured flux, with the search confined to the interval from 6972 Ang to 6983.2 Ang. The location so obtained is 6980.83 Ang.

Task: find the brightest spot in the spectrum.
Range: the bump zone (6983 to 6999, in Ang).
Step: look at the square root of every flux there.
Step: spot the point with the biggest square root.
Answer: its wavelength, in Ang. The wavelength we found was 6988.88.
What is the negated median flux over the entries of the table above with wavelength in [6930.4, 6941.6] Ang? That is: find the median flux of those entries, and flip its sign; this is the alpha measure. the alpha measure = -1.51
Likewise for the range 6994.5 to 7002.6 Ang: -1.61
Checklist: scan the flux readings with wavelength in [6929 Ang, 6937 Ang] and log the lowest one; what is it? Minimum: 1.42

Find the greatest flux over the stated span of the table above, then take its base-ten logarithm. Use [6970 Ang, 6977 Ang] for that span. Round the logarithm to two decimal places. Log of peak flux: 0.15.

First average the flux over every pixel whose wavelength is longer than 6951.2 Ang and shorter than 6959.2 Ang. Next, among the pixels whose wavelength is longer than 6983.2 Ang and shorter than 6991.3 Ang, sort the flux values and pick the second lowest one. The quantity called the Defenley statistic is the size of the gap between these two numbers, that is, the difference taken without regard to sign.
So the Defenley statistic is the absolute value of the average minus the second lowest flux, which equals 0.00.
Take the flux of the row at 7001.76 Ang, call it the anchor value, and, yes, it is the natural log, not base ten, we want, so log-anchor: 0.52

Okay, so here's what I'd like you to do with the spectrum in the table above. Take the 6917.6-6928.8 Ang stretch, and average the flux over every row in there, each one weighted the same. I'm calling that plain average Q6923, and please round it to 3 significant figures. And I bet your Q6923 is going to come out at 1.63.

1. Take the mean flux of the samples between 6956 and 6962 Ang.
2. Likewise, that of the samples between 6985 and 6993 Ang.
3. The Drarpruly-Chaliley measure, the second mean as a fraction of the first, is 1.05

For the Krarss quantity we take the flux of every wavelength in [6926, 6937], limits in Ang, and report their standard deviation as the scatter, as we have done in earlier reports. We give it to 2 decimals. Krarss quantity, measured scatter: 0.12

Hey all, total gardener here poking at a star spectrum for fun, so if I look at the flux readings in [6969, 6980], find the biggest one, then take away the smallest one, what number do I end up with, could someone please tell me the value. 0.35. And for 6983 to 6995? 0.22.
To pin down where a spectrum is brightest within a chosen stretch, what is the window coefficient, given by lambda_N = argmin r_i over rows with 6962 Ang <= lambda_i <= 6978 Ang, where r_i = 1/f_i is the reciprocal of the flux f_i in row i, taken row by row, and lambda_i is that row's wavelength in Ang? 6977.62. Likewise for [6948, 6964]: 6953.56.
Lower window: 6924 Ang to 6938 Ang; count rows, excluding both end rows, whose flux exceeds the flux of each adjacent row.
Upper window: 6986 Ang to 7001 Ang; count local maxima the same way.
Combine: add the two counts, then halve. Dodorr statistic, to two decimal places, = 3.00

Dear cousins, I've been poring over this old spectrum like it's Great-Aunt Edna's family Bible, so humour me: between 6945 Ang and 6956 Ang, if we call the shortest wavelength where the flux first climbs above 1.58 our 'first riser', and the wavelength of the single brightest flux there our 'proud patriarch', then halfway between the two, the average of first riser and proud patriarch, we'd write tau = 6953.6 Ang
